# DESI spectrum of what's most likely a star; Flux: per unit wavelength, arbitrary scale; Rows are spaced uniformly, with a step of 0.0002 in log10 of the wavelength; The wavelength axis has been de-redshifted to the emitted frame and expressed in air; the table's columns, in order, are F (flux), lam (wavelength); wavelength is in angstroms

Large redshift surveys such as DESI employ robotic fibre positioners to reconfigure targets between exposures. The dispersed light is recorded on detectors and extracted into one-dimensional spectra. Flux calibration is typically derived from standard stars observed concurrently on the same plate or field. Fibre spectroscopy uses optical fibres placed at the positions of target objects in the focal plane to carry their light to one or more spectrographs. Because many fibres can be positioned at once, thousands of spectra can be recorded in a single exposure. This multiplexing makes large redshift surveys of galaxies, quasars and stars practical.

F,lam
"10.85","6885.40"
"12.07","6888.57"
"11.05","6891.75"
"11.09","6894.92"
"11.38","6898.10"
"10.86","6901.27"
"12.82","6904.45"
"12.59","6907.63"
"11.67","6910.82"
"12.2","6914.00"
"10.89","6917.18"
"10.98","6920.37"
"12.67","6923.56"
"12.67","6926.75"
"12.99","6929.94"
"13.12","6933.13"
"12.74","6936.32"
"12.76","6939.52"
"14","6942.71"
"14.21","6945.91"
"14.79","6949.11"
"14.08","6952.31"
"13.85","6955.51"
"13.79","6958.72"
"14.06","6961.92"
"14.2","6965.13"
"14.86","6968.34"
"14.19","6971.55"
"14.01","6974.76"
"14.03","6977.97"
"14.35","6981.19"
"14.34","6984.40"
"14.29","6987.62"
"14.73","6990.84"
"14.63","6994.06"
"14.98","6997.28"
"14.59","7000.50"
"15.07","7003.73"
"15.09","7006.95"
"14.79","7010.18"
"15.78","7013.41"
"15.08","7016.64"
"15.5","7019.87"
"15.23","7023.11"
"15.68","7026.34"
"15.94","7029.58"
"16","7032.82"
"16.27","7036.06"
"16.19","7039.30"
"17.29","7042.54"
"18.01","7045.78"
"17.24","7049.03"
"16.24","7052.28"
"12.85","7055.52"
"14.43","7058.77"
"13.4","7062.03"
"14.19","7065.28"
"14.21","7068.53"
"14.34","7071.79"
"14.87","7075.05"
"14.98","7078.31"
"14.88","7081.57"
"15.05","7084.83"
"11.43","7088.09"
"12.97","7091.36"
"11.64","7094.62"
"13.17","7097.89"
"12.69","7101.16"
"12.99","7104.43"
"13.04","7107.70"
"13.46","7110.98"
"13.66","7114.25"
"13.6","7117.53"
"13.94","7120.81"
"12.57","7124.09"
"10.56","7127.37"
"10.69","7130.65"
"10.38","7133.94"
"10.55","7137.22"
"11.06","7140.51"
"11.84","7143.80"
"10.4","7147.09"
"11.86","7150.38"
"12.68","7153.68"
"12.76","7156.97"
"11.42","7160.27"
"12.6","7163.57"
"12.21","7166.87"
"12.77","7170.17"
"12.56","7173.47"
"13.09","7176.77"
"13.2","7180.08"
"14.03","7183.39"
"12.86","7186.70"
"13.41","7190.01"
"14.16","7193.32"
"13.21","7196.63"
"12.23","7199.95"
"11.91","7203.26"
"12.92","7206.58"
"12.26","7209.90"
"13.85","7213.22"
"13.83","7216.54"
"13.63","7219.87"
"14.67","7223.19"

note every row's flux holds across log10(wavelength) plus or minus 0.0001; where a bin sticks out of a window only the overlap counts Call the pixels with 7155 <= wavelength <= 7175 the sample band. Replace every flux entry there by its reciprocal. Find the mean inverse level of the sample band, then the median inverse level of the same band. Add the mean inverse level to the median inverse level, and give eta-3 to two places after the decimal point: 0.16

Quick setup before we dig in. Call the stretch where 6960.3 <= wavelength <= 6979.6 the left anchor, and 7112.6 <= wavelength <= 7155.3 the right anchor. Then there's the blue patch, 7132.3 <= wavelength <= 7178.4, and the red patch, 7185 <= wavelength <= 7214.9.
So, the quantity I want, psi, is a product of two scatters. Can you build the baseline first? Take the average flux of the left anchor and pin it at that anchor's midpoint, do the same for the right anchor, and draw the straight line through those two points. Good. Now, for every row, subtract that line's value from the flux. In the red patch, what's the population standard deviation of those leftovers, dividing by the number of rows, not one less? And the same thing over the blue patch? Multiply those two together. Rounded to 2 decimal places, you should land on 0.76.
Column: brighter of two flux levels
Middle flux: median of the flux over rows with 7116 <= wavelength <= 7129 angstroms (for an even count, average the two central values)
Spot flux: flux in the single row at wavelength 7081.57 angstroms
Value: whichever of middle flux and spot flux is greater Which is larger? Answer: 14.9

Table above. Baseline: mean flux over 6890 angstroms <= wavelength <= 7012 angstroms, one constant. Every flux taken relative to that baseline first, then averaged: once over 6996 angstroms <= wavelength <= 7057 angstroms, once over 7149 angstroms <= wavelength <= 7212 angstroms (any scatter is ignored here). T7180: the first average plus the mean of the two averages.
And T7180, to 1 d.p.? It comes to 3.1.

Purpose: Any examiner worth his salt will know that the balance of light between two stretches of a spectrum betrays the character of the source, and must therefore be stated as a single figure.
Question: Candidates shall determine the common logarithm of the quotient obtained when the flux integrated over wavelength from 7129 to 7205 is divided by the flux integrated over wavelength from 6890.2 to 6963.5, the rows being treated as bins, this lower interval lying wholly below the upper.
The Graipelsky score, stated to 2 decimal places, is 0.00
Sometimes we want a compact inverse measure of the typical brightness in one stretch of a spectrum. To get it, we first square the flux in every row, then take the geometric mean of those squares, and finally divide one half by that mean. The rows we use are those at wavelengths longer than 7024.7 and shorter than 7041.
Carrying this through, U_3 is 0.0019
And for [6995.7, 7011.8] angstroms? 0.0023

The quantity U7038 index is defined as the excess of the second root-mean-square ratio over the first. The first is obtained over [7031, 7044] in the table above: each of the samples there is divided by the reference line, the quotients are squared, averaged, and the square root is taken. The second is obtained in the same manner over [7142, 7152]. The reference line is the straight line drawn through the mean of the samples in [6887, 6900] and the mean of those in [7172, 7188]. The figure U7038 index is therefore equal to -0.46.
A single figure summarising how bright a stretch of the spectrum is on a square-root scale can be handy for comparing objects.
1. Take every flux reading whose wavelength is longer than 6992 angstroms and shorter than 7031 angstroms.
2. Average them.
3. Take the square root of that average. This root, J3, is 3.90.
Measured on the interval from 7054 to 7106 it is 3.69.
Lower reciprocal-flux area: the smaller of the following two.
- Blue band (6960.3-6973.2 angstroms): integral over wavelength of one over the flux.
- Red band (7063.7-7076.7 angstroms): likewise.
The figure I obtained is 0.90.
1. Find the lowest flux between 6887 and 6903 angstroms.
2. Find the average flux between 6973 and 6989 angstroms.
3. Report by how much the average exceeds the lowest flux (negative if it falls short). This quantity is 3.3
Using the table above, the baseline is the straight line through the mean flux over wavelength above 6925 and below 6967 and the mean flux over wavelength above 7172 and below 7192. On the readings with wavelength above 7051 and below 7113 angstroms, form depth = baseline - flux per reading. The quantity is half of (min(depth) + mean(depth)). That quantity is -1.6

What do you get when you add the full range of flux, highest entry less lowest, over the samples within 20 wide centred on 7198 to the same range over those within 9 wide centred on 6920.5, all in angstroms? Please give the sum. 4.0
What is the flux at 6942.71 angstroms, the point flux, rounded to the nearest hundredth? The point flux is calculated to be 14.00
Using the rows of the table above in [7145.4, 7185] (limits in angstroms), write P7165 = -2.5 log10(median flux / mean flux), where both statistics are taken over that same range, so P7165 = -0.015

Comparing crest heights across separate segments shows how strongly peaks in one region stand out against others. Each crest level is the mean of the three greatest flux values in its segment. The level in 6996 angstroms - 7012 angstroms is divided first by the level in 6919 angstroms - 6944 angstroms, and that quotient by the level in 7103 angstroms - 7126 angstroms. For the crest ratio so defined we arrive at 0.082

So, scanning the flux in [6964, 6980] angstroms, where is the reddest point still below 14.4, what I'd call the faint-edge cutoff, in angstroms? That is 6977.97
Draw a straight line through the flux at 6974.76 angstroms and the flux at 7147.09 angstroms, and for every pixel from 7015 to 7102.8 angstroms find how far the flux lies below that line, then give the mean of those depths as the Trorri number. -2.6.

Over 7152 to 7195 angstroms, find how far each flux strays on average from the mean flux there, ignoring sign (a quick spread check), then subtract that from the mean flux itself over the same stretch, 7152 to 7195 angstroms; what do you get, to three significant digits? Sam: 12.4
